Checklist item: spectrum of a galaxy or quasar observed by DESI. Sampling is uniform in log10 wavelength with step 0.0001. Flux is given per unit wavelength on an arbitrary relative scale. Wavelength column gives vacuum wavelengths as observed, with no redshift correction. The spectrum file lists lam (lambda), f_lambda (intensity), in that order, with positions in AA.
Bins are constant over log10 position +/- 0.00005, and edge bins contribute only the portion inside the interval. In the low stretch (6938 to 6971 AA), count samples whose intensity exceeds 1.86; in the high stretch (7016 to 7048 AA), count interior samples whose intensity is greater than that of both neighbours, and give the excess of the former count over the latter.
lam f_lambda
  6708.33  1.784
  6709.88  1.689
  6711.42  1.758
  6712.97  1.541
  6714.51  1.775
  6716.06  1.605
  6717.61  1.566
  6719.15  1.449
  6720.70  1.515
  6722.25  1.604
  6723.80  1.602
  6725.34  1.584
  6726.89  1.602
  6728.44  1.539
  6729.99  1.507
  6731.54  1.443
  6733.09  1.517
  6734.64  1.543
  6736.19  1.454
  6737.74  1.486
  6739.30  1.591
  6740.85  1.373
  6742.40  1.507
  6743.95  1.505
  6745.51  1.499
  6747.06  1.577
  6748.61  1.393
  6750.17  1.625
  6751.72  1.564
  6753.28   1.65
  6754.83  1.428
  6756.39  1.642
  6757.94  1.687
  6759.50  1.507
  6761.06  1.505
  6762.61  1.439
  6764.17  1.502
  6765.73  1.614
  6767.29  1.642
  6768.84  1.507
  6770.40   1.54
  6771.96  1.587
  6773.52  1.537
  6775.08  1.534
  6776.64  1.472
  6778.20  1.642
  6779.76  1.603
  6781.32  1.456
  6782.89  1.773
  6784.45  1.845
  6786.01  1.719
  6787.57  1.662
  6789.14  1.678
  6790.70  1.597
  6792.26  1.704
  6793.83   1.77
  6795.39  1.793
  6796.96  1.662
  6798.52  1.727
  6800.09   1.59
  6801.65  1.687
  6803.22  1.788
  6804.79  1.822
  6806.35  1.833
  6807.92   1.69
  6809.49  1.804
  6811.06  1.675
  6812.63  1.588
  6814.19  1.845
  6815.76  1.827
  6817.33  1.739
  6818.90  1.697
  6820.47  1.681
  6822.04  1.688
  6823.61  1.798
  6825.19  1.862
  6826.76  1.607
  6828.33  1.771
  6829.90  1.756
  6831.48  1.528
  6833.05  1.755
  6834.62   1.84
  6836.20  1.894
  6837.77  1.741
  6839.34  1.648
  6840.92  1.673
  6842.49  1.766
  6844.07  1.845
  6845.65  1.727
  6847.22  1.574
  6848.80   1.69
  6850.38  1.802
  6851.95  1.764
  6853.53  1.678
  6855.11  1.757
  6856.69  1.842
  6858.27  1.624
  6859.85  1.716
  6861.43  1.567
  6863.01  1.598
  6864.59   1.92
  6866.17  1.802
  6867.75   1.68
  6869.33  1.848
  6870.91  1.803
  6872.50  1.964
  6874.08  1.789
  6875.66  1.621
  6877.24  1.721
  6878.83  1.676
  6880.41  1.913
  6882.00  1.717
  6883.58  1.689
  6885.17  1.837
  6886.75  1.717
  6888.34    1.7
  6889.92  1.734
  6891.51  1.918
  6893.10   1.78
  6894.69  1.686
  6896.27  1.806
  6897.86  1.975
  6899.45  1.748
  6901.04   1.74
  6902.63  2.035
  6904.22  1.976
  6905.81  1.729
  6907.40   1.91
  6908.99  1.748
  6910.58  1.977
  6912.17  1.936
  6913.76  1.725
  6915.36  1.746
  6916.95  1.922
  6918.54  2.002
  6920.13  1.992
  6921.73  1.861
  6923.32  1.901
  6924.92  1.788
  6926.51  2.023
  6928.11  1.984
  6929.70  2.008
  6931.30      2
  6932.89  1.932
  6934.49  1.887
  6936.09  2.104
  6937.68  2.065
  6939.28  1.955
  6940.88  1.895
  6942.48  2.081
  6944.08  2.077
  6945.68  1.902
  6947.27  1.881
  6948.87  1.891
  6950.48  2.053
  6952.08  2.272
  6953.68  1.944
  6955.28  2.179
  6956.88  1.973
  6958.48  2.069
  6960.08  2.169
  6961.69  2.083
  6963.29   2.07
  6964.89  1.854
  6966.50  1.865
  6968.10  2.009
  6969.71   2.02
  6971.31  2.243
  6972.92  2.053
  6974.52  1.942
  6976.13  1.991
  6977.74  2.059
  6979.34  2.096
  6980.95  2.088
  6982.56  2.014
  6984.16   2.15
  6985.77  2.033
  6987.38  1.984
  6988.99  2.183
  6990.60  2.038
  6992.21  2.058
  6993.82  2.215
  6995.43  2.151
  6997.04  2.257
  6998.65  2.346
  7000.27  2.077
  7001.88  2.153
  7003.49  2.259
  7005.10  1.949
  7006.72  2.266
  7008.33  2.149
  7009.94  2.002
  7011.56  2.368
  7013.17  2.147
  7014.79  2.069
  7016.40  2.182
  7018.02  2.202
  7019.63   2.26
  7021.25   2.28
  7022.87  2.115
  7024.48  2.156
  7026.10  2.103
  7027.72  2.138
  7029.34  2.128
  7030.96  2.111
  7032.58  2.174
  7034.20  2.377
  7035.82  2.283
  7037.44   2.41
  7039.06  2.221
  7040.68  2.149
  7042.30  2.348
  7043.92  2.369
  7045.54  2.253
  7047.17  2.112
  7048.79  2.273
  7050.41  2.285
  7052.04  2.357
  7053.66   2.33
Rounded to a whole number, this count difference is 13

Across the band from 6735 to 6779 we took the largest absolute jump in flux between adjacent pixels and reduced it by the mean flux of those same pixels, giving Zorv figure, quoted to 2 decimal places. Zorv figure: -1.30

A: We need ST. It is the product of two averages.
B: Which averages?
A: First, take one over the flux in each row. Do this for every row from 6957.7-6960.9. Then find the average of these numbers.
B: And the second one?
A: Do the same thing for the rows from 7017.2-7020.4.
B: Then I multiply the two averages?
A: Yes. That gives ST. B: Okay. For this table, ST 0.21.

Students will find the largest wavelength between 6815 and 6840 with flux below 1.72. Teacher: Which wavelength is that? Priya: 6839.34 AA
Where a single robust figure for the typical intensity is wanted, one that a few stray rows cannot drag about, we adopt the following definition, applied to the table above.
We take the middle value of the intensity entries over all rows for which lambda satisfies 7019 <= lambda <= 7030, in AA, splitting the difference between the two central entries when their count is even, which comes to 2.1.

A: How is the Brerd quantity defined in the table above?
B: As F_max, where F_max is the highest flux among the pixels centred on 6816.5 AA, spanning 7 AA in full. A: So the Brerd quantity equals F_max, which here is 1.845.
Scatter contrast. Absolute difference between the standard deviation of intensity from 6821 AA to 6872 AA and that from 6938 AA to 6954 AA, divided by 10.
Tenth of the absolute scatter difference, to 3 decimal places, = 0.002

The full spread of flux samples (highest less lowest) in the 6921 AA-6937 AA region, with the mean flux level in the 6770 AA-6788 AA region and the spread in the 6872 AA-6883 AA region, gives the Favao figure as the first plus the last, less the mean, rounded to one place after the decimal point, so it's -1.0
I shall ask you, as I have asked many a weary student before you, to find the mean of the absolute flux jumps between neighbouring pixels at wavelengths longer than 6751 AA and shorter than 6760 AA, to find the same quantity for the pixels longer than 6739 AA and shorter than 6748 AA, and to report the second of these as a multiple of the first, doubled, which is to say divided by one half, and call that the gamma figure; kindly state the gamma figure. 1.2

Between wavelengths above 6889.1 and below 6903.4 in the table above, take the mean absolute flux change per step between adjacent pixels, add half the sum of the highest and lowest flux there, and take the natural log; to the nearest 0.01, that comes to 0.70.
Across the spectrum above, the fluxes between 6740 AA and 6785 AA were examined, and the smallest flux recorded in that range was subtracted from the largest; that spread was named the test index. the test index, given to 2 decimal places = 0.47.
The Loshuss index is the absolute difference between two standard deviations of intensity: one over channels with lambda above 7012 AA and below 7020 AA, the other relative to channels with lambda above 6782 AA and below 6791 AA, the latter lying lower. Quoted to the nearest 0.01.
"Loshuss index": 0.02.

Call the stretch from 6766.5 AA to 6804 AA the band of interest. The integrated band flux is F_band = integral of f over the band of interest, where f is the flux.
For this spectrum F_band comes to 62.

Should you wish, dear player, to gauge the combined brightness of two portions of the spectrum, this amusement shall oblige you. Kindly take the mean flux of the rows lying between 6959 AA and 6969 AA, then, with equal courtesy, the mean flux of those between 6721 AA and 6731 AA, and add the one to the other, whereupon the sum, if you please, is 3.58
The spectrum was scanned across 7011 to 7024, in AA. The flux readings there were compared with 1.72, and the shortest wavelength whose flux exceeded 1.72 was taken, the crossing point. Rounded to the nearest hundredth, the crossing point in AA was 7011.56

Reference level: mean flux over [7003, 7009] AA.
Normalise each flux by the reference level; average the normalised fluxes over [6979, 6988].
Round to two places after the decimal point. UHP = 0.96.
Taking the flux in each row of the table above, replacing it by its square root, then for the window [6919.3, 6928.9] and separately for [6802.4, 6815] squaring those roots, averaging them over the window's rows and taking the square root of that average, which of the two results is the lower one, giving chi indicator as 1.325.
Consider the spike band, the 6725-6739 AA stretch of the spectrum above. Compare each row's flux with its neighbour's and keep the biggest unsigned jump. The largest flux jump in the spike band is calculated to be 0.09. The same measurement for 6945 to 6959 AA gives 0.33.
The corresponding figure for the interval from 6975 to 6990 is 0.20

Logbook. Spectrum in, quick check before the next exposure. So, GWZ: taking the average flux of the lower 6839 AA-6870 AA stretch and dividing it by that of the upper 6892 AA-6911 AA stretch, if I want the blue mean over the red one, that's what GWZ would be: 0.94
